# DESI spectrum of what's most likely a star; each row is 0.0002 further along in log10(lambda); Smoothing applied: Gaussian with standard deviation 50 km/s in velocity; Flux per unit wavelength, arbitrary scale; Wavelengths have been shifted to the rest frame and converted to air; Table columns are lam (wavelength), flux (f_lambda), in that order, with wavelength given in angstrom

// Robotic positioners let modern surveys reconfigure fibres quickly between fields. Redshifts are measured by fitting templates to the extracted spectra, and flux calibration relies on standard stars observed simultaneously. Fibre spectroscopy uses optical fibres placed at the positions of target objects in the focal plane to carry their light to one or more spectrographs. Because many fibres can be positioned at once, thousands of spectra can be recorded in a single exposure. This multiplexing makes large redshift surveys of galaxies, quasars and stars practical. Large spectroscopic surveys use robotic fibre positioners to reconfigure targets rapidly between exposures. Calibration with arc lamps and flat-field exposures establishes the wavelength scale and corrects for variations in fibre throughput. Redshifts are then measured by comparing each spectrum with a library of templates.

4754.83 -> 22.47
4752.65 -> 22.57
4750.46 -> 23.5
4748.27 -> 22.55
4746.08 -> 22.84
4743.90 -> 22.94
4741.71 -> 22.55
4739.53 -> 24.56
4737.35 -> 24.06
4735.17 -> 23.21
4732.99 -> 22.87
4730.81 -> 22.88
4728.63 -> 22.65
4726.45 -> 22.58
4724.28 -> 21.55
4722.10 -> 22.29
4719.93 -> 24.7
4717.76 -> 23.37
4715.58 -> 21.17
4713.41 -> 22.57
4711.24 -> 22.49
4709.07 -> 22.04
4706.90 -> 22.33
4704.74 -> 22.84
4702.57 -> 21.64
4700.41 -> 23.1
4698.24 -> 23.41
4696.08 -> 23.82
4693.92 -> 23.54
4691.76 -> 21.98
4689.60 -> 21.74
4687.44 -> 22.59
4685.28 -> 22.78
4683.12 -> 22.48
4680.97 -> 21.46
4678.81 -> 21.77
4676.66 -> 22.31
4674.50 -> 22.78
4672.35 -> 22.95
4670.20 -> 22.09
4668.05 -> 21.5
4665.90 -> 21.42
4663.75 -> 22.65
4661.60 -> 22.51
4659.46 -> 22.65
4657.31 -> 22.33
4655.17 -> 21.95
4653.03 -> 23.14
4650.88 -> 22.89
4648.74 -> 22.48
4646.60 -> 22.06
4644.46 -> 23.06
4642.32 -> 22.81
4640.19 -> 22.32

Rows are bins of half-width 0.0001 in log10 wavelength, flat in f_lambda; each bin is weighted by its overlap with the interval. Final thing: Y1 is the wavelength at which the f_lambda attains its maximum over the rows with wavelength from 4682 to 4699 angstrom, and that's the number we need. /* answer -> 4696.08 angstrom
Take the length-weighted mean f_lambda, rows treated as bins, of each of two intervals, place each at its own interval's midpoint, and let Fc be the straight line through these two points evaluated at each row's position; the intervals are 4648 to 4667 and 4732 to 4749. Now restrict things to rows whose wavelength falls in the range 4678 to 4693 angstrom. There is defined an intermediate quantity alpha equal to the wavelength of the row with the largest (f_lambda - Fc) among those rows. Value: 4685.28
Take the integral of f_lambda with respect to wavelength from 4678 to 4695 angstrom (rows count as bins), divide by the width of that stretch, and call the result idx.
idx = 22.3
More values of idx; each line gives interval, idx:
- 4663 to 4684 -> 22.1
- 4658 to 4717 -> 22.4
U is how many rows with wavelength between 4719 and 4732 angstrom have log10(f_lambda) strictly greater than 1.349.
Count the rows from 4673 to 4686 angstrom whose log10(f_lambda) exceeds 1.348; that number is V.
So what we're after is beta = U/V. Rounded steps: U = 4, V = 4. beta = 1.00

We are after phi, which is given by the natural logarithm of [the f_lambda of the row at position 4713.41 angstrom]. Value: 3.12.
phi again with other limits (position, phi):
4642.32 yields 3.13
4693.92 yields 3.16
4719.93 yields 3.21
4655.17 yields 3.09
